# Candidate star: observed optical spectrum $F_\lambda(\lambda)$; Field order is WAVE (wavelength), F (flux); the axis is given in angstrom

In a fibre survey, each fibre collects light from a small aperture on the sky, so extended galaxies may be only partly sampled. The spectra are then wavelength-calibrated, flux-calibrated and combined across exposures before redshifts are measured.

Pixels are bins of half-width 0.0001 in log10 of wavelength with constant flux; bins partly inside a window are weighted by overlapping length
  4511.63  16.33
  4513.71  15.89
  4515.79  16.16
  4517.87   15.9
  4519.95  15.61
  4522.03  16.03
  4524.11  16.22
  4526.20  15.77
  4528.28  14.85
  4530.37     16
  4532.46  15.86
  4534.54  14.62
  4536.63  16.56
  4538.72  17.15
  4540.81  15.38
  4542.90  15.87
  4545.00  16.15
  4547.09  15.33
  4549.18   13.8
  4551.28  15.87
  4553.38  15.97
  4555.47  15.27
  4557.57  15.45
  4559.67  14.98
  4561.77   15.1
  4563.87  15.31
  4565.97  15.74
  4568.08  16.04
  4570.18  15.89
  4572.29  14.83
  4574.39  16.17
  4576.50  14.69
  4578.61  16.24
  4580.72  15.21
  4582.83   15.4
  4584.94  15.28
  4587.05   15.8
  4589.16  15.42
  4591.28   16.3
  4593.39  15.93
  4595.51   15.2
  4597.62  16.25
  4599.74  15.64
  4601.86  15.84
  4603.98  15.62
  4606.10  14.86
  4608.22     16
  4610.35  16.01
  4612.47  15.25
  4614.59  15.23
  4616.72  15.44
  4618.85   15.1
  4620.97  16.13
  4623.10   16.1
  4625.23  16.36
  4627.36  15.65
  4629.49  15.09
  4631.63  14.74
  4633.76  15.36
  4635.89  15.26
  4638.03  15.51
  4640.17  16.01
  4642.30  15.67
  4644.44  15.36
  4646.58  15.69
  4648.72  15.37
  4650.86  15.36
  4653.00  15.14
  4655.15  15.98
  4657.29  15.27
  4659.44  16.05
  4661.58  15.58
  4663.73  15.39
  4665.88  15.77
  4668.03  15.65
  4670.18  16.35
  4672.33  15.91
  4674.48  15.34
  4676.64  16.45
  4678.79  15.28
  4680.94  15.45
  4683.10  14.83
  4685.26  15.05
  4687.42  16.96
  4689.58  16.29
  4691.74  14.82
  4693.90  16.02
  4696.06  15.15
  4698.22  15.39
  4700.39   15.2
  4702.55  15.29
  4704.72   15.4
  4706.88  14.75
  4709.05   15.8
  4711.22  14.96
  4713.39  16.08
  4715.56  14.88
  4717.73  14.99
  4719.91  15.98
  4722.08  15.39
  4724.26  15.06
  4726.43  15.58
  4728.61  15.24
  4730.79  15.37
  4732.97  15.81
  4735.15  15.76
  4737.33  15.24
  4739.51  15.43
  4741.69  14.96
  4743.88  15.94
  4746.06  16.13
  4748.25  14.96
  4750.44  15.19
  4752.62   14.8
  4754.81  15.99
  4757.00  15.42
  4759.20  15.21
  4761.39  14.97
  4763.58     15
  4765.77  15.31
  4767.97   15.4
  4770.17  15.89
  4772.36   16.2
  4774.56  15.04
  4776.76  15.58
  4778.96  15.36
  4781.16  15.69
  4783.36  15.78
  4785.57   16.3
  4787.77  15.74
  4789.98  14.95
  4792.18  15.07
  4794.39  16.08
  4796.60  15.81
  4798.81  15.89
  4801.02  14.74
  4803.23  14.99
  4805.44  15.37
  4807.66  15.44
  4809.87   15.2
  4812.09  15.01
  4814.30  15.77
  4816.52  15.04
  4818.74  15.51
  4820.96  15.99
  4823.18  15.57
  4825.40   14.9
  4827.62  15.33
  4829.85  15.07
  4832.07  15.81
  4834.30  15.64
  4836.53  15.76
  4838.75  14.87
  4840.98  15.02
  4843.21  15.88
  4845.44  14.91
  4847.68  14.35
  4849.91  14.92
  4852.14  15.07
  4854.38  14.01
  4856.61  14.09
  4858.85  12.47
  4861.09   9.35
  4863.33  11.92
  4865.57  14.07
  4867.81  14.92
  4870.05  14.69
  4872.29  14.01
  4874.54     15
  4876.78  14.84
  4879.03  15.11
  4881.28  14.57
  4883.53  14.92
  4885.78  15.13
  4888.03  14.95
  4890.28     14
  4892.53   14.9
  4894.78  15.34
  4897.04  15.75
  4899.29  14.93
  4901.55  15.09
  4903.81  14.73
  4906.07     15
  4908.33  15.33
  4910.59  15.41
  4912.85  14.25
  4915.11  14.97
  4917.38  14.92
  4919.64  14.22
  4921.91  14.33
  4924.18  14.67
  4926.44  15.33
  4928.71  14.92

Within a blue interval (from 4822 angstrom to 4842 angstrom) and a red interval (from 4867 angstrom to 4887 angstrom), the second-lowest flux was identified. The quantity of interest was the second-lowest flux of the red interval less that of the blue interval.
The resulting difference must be -0.3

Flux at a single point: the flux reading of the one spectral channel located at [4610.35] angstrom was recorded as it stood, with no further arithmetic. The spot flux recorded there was 16.01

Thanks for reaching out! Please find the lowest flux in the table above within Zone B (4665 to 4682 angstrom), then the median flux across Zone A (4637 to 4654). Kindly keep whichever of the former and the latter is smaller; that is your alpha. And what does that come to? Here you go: 15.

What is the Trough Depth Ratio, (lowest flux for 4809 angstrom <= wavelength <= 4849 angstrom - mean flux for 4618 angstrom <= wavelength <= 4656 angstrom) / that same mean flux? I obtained -0.077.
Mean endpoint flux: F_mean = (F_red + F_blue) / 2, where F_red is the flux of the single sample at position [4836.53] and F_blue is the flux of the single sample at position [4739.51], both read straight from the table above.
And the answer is 15.6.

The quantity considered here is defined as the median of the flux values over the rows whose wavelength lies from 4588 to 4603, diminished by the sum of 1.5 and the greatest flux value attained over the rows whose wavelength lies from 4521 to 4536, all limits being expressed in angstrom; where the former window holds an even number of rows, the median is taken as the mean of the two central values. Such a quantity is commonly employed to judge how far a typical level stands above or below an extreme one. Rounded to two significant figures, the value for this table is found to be -1.9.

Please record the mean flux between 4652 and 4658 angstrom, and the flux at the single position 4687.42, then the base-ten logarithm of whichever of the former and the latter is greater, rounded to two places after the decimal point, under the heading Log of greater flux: 1.23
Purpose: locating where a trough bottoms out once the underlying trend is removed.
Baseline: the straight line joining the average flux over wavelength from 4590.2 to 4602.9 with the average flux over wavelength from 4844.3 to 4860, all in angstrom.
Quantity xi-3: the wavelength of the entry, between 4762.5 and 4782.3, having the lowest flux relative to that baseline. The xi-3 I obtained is 4763.58 angstrom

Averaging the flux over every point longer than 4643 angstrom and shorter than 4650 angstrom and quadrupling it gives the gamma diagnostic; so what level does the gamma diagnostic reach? 61.9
